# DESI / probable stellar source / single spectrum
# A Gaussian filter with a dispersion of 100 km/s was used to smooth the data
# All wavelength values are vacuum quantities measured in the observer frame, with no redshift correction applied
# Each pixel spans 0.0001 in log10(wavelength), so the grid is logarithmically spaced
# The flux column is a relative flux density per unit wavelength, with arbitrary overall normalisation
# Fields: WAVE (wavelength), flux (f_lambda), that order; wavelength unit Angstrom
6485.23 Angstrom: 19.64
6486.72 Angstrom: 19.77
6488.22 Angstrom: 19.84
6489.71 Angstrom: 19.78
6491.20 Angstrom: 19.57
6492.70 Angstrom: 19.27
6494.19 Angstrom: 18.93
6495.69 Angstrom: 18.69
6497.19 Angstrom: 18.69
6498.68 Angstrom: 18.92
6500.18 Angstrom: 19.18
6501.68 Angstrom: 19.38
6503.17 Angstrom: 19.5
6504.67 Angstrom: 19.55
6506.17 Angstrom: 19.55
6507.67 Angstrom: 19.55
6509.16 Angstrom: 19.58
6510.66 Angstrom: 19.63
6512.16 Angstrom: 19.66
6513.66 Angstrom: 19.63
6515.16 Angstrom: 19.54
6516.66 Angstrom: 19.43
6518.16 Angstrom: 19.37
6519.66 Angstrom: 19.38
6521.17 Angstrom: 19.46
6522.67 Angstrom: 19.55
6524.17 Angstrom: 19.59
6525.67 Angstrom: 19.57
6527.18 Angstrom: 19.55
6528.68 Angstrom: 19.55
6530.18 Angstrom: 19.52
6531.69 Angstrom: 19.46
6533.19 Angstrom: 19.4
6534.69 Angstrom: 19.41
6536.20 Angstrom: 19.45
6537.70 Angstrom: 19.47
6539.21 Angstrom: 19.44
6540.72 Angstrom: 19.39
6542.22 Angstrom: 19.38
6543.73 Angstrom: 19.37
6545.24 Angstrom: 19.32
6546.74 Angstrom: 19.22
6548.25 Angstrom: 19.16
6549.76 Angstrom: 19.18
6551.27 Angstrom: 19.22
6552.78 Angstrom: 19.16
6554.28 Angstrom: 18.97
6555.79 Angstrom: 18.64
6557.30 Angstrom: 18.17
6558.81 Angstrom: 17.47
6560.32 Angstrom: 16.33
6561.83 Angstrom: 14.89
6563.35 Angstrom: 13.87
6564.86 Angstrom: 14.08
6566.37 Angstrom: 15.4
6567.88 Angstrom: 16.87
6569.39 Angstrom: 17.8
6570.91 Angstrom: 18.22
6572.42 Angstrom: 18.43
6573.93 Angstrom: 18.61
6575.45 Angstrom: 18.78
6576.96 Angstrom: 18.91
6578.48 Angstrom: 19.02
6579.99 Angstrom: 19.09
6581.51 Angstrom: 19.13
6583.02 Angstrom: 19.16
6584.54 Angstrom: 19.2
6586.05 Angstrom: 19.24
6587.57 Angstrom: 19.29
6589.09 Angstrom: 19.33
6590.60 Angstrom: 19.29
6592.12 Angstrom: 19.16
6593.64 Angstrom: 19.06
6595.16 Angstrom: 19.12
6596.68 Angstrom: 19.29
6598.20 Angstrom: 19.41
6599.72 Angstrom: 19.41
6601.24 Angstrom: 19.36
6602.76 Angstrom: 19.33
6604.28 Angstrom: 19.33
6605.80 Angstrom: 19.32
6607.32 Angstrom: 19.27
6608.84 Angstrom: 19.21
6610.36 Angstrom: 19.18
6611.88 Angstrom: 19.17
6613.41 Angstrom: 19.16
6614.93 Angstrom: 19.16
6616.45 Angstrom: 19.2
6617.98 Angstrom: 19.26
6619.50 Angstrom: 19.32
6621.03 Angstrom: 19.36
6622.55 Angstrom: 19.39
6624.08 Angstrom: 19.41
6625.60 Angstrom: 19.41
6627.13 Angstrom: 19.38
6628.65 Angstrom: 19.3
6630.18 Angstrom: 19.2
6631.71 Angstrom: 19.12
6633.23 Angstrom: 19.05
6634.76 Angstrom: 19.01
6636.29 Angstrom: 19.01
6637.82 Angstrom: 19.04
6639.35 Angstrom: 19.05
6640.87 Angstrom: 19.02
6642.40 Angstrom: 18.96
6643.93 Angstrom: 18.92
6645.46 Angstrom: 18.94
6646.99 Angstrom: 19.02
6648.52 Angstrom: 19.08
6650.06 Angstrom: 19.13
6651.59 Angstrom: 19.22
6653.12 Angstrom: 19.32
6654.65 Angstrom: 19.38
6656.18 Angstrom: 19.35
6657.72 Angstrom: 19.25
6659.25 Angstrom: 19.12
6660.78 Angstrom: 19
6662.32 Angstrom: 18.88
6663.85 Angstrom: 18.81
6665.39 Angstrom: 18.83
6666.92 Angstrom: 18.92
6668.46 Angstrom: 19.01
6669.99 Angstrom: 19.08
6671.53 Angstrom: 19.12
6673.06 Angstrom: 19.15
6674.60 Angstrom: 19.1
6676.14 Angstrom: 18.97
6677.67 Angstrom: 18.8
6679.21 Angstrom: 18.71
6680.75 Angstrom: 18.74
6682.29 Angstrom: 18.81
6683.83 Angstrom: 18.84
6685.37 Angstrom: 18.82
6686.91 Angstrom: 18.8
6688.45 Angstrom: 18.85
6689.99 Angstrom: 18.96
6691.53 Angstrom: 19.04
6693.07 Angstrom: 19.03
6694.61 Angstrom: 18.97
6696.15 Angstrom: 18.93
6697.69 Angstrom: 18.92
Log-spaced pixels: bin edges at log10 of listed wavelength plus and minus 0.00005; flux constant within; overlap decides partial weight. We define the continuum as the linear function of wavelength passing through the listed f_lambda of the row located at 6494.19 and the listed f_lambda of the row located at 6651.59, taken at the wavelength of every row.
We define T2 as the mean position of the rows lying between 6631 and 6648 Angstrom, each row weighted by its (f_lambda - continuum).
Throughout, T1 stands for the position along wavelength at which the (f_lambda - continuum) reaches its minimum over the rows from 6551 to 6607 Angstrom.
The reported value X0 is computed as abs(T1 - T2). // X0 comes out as 77.2 Angstrom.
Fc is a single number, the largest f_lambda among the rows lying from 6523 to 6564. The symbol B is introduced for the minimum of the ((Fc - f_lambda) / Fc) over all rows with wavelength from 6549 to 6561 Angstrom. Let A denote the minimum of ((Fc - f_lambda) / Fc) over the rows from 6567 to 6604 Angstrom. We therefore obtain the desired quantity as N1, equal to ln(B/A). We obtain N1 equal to 0.7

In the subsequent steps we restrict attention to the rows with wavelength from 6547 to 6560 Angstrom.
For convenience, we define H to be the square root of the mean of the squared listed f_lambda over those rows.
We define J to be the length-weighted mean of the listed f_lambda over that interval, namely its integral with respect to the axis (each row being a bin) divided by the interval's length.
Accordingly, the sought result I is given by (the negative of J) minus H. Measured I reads -37.4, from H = 18.76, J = 18.7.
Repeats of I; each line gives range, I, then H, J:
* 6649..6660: -38.5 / 19.25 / 19.2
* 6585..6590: -38.6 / 19.29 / 19.3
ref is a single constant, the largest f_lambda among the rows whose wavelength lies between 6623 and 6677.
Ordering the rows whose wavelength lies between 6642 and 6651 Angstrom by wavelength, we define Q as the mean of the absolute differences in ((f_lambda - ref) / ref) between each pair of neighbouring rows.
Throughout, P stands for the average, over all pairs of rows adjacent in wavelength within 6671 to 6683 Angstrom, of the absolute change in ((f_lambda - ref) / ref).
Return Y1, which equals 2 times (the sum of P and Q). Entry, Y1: 0.014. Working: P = 0.0042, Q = 0.0026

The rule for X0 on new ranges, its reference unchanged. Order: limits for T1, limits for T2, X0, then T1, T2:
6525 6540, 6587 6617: 66.1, 6533.19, 6599.3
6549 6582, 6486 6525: 57.2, 6563.35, 6506.2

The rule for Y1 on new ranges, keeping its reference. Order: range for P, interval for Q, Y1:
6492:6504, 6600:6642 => 0.024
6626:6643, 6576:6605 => 0.012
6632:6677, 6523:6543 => 0.009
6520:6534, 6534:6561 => 0.024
